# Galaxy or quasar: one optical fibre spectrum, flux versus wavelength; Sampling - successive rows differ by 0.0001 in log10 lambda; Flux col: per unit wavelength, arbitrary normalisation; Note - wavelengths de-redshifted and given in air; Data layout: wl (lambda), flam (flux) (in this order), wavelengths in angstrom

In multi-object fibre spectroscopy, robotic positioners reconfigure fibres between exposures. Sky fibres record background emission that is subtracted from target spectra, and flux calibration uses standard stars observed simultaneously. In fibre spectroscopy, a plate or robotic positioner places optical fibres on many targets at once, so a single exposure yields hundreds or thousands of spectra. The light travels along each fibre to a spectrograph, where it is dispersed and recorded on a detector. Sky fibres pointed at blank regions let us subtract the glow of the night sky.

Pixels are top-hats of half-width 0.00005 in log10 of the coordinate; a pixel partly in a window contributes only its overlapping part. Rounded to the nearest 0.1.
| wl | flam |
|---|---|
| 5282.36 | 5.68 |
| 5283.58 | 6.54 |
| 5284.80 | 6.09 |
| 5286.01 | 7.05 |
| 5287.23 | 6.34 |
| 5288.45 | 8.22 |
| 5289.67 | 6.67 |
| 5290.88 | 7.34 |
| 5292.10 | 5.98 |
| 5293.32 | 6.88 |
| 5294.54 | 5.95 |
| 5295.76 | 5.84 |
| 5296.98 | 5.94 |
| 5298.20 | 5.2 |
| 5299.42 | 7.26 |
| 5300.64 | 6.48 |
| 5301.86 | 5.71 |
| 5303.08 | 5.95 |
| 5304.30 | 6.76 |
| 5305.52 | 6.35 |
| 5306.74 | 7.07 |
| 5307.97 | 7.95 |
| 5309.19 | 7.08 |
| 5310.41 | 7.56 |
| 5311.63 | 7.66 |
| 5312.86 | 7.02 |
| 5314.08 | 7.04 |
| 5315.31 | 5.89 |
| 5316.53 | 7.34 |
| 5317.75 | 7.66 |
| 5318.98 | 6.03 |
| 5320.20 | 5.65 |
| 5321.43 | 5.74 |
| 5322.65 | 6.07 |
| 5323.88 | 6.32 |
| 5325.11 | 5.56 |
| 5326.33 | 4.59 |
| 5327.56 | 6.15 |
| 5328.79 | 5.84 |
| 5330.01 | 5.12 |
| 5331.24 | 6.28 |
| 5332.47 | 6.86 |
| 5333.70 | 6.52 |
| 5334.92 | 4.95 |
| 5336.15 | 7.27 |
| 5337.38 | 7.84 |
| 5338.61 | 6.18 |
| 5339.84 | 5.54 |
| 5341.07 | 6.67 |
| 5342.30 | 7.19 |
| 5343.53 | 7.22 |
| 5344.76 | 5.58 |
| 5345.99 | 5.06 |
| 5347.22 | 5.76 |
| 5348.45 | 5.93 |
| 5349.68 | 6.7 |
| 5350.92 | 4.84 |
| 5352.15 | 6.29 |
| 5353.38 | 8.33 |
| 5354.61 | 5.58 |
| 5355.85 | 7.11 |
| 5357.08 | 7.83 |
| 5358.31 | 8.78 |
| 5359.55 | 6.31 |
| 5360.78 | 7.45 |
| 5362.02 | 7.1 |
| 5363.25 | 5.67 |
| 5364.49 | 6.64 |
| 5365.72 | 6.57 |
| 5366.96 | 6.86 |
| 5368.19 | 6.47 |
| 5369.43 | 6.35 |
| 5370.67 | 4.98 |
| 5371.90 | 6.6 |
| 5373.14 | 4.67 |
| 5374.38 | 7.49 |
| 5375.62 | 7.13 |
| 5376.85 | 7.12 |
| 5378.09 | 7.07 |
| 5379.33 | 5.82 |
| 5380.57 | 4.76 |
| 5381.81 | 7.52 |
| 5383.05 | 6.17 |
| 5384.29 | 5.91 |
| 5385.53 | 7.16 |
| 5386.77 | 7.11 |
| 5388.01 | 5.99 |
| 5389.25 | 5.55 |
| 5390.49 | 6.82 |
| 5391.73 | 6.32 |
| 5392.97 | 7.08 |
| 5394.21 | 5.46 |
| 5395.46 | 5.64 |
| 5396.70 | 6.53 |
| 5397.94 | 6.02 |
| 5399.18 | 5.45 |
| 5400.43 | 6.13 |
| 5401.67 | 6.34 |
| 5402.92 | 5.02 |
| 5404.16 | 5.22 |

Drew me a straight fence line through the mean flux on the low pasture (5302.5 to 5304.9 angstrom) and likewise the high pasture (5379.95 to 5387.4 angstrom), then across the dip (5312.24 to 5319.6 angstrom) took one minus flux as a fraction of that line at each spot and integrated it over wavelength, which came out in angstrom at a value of -0.5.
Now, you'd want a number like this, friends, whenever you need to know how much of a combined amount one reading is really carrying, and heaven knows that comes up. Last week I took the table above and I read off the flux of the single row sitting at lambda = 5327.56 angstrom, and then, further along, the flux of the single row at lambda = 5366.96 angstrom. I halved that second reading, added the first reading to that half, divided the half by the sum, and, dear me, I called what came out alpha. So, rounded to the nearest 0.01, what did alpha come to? 0.36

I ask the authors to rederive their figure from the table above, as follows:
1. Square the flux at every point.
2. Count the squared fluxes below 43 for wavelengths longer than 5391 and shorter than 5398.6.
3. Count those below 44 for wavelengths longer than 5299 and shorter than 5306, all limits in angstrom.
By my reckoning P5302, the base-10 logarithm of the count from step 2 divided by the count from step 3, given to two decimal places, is 0.10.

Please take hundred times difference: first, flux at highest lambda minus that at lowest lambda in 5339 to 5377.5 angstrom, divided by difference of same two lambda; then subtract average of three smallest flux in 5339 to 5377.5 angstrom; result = -479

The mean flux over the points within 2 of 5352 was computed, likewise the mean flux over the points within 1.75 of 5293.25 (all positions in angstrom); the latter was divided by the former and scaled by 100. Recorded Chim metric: 97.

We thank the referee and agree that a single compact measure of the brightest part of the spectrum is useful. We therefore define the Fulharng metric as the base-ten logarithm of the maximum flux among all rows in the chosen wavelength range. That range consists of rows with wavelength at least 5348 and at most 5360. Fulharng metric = 0.94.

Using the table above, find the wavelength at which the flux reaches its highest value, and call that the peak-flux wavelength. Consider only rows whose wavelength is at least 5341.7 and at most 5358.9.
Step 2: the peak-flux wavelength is 5358.31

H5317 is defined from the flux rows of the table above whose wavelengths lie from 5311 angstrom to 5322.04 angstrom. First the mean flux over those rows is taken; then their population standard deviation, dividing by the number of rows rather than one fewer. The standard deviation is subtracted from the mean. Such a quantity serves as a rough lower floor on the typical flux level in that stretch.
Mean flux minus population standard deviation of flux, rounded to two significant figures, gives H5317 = 5.9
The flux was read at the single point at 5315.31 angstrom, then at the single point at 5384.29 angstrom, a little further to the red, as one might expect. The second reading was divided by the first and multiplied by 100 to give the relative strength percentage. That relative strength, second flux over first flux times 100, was 100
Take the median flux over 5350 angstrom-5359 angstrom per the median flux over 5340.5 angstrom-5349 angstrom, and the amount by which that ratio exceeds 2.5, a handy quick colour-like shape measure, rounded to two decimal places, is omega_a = -1.30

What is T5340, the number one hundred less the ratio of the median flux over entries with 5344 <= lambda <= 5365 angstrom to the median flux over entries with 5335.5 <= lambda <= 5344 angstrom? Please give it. 99.1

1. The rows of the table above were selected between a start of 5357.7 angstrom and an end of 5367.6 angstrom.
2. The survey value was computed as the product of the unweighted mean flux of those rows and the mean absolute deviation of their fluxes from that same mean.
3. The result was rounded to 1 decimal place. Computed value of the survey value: 4.4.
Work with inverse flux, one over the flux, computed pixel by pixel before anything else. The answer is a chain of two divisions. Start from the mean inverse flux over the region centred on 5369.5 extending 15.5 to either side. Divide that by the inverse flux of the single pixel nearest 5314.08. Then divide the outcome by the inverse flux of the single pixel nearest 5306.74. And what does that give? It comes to 7.8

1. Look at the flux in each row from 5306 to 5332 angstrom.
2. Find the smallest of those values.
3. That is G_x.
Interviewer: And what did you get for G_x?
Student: 4.59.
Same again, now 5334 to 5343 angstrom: 4.95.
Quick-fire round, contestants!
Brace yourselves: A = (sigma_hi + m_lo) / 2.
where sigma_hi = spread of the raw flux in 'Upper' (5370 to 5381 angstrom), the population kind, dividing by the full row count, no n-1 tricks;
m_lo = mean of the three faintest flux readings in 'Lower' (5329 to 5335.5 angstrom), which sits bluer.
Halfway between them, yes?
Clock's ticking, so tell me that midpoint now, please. 3.26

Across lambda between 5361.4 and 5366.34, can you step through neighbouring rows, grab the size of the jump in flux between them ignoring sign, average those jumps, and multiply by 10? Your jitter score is 8.2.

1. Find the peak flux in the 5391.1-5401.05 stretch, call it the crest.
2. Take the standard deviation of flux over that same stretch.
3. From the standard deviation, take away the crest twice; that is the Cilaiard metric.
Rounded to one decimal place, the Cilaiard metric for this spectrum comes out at -13.6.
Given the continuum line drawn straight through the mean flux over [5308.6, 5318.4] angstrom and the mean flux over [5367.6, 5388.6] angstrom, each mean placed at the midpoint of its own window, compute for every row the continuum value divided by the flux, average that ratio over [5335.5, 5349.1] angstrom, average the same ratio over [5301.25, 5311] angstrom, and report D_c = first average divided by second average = 1.01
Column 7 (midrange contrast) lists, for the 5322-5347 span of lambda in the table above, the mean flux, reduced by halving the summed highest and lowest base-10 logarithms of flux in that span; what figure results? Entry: 5.36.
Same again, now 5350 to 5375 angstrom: 5.79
